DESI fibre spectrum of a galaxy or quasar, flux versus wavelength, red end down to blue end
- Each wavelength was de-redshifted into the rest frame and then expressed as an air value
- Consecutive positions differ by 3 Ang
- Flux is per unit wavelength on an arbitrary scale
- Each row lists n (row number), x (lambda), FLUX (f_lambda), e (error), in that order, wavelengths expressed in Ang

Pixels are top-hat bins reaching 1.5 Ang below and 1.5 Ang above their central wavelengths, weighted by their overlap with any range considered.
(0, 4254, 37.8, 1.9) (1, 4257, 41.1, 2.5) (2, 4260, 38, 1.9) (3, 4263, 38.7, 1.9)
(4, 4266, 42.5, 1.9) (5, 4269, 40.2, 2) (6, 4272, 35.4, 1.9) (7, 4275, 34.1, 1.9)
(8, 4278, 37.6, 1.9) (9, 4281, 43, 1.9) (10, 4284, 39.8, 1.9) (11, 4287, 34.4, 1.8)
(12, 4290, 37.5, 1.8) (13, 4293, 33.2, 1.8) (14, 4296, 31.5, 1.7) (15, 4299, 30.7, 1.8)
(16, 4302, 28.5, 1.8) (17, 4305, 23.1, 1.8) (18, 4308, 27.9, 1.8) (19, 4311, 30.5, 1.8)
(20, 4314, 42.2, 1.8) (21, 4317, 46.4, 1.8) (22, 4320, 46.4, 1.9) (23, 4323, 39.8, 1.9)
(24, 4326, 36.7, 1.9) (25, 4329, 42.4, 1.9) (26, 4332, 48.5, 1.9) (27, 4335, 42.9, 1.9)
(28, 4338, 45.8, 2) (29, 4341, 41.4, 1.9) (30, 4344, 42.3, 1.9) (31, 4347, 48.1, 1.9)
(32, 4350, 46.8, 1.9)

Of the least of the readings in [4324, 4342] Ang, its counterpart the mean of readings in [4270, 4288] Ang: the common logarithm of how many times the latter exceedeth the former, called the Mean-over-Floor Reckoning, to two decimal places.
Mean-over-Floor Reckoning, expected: 0.01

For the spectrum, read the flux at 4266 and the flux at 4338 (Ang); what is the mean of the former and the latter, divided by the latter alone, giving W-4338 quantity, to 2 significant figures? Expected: 0.96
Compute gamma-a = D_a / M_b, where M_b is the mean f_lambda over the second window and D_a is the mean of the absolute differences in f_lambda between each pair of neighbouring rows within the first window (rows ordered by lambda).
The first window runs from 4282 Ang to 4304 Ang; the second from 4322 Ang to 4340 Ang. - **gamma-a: 0.068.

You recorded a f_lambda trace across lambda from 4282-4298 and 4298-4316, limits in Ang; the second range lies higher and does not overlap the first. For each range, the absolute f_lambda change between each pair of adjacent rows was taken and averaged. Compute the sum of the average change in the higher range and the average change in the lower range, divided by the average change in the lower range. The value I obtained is 2.5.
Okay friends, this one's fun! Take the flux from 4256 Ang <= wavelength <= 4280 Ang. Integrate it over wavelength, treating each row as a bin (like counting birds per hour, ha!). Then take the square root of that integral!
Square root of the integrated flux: 30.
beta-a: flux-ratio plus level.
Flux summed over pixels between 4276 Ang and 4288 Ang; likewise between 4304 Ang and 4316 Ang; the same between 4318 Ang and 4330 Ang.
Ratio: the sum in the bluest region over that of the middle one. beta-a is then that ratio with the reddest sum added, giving 167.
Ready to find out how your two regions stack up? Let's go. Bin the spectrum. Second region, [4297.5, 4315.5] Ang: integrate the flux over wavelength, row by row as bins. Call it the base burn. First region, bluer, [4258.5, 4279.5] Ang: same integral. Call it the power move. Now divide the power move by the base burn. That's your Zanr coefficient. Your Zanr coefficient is 1.5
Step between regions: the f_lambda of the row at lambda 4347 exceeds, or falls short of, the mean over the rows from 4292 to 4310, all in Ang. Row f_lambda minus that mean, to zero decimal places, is 19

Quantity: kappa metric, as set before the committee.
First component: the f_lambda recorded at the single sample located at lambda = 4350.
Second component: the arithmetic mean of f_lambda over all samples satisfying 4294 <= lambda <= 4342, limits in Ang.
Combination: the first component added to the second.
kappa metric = 85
